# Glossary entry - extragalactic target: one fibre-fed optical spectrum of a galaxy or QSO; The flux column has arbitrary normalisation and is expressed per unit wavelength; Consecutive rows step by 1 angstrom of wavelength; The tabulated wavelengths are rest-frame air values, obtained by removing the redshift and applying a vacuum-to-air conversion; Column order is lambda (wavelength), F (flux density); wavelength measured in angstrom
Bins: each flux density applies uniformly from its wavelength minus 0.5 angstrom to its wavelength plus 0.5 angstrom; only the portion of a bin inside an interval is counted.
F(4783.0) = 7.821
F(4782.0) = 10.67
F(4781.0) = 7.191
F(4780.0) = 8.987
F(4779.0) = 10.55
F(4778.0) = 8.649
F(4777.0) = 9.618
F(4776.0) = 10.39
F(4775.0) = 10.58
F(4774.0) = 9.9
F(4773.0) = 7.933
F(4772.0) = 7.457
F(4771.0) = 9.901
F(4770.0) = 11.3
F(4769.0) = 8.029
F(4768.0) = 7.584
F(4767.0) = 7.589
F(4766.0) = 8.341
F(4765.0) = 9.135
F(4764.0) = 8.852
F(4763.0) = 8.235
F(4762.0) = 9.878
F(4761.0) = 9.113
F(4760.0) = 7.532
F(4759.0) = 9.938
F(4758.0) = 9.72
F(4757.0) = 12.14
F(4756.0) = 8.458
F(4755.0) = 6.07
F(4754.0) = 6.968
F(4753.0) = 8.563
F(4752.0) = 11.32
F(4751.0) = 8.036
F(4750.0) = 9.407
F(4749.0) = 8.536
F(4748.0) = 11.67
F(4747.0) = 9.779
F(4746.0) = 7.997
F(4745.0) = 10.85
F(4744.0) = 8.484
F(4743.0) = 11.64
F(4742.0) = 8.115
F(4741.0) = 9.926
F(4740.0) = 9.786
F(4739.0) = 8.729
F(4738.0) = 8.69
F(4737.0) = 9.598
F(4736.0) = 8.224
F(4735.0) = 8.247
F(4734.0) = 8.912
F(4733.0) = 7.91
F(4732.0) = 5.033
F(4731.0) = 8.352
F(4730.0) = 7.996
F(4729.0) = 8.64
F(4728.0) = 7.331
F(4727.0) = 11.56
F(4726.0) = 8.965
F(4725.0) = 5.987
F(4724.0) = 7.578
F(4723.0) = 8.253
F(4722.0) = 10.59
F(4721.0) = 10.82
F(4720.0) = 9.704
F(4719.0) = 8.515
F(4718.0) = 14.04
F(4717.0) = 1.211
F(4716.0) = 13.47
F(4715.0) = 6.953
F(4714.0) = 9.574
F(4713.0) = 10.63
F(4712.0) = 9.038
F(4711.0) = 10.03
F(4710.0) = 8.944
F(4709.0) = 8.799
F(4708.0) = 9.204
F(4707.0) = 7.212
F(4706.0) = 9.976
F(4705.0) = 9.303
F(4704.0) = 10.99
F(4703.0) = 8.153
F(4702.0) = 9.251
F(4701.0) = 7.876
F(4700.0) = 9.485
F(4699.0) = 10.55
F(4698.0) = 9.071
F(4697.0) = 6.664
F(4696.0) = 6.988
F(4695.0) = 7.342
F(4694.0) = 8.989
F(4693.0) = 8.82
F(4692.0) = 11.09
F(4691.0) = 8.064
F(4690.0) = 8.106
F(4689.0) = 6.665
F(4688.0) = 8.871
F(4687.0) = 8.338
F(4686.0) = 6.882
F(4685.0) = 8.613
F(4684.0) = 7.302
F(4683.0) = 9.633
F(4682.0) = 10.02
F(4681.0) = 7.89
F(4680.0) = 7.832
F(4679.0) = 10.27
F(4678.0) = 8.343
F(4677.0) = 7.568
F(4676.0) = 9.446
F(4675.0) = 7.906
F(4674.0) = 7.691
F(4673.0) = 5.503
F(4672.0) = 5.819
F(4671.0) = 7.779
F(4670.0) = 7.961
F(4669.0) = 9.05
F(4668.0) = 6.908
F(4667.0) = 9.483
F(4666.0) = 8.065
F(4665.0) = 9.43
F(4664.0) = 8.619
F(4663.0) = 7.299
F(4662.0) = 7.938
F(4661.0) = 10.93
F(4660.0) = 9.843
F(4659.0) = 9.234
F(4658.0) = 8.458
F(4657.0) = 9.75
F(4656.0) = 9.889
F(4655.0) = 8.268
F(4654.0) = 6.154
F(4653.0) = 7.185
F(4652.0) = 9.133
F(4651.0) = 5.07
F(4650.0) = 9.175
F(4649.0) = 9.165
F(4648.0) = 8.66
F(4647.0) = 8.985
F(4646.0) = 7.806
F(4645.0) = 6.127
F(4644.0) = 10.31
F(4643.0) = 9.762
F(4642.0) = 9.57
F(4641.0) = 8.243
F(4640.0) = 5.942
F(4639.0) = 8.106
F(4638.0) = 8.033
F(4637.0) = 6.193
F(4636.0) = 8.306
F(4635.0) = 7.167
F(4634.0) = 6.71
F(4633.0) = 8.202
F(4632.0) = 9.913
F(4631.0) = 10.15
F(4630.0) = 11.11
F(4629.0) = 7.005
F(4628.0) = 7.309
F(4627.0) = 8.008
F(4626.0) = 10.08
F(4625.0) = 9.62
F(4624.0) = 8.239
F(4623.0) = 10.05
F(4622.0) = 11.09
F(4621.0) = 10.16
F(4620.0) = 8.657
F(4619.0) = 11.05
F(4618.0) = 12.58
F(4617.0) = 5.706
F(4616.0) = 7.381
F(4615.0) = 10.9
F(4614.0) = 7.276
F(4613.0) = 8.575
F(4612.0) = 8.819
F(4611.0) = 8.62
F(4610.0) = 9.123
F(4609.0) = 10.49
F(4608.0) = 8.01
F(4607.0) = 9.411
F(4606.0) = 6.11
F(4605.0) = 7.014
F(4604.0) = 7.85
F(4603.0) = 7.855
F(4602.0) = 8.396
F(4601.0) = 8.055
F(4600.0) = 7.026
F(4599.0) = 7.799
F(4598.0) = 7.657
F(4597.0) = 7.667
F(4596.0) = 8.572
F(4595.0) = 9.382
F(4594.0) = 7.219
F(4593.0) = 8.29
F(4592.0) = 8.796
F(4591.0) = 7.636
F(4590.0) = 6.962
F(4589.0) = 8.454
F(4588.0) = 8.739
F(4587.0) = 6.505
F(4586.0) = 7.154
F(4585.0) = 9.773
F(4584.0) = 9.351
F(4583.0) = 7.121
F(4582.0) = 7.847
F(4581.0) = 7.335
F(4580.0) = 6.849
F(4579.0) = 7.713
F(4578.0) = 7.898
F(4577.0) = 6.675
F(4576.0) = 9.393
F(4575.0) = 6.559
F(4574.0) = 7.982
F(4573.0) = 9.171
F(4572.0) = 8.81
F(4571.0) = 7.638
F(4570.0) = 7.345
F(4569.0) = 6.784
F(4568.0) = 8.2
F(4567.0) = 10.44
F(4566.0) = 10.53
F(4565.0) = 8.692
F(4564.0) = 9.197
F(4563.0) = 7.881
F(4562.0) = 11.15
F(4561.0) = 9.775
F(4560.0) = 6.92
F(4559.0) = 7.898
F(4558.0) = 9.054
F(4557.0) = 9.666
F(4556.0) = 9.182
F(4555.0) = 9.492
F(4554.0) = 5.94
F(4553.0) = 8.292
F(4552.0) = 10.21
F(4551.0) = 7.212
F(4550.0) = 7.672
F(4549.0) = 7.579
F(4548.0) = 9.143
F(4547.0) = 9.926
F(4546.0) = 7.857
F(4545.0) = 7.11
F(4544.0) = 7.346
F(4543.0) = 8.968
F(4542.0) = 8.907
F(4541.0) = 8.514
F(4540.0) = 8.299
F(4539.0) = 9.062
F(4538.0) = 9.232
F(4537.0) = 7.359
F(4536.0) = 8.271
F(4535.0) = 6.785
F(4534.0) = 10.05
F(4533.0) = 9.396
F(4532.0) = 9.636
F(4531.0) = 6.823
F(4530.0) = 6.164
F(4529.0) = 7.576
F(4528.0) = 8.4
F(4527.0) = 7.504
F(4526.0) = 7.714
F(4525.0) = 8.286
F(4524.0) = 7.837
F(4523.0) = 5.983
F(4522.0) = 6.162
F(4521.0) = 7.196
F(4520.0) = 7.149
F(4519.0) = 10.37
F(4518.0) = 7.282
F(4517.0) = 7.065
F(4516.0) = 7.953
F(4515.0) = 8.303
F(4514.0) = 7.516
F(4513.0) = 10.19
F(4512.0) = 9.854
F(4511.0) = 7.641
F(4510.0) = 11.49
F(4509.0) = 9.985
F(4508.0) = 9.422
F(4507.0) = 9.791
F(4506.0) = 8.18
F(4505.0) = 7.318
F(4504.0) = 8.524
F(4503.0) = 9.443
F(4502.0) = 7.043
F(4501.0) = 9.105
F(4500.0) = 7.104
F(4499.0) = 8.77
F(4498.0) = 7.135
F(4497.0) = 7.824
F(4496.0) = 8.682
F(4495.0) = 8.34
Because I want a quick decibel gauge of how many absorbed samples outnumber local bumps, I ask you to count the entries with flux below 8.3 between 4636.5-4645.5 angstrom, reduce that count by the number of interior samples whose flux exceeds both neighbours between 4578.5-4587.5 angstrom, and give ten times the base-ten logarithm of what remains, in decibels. 6.0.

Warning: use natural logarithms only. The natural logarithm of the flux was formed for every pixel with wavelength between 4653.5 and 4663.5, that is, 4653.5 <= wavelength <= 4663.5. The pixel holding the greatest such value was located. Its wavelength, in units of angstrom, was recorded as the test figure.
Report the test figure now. 4661.0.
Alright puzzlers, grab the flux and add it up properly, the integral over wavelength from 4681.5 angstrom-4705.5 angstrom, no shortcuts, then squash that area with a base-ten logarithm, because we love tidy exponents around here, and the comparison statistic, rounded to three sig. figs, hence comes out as 2.32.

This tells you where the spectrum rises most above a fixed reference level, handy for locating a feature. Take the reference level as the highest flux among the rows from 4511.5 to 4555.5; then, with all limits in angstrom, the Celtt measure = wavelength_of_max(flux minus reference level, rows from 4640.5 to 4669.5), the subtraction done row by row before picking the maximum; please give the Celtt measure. 4661.0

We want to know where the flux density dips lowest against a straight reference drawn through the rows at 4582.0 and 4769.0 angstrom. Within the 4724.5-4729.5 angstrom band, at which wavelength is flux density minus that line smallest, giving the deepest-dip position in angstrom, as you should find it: 4725.0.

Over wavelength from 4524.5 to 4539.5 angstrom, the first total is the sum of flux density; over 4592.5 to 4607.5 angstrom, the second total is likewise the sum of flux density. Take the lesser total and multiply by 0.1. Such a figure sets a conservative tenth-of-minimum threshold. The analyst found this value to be 11.8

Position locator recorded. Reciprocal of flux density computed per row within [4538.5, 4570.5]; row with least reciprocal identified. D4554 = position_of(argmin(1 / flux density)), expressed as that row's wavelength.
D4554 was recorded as 4562.0 angstrom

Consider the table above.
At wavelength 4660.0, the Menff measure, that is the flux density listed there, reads 9.843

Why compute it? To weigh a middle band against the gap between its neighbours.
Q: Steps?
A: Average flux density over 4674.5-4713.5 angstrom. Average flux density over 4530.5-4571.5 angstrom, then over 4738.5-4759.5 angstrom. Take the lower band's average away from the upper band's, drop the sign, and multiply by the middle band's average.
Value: 7.1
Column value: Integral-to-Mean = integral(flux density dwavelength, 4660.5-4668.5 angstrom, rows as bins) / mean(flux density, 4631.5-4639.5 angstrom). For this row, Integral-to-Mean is 8.8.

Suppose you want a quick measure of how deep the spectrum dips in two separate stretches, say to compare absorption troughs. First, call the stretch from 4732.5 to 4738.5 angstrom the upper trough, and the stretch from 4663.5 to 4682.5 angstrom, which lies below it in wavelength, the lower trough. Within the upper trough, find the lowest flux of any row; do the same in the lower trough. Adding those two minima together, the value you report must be 13.4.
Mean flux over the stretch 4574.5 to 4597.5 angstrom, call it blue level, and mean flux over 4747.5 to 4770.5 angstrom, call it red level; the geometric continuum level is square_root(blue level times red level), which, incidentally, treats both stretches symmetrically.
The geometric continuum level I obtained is 8.42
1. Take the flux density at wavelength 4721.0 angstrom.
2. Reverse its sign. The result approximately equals -10.8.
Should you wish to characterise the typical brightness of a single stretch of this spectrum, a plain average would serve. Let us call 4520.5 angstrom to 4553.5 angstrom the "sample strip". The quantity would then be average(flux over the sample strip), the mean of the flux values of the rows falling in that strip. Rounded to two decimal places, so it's 8.07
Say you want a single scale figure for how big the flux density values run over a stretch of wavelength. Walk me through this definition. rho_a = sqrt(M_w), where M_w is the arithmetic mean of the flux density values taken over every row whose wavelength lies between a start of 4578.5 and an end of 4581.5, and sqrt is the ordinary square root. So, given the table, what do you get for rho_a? 2.70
